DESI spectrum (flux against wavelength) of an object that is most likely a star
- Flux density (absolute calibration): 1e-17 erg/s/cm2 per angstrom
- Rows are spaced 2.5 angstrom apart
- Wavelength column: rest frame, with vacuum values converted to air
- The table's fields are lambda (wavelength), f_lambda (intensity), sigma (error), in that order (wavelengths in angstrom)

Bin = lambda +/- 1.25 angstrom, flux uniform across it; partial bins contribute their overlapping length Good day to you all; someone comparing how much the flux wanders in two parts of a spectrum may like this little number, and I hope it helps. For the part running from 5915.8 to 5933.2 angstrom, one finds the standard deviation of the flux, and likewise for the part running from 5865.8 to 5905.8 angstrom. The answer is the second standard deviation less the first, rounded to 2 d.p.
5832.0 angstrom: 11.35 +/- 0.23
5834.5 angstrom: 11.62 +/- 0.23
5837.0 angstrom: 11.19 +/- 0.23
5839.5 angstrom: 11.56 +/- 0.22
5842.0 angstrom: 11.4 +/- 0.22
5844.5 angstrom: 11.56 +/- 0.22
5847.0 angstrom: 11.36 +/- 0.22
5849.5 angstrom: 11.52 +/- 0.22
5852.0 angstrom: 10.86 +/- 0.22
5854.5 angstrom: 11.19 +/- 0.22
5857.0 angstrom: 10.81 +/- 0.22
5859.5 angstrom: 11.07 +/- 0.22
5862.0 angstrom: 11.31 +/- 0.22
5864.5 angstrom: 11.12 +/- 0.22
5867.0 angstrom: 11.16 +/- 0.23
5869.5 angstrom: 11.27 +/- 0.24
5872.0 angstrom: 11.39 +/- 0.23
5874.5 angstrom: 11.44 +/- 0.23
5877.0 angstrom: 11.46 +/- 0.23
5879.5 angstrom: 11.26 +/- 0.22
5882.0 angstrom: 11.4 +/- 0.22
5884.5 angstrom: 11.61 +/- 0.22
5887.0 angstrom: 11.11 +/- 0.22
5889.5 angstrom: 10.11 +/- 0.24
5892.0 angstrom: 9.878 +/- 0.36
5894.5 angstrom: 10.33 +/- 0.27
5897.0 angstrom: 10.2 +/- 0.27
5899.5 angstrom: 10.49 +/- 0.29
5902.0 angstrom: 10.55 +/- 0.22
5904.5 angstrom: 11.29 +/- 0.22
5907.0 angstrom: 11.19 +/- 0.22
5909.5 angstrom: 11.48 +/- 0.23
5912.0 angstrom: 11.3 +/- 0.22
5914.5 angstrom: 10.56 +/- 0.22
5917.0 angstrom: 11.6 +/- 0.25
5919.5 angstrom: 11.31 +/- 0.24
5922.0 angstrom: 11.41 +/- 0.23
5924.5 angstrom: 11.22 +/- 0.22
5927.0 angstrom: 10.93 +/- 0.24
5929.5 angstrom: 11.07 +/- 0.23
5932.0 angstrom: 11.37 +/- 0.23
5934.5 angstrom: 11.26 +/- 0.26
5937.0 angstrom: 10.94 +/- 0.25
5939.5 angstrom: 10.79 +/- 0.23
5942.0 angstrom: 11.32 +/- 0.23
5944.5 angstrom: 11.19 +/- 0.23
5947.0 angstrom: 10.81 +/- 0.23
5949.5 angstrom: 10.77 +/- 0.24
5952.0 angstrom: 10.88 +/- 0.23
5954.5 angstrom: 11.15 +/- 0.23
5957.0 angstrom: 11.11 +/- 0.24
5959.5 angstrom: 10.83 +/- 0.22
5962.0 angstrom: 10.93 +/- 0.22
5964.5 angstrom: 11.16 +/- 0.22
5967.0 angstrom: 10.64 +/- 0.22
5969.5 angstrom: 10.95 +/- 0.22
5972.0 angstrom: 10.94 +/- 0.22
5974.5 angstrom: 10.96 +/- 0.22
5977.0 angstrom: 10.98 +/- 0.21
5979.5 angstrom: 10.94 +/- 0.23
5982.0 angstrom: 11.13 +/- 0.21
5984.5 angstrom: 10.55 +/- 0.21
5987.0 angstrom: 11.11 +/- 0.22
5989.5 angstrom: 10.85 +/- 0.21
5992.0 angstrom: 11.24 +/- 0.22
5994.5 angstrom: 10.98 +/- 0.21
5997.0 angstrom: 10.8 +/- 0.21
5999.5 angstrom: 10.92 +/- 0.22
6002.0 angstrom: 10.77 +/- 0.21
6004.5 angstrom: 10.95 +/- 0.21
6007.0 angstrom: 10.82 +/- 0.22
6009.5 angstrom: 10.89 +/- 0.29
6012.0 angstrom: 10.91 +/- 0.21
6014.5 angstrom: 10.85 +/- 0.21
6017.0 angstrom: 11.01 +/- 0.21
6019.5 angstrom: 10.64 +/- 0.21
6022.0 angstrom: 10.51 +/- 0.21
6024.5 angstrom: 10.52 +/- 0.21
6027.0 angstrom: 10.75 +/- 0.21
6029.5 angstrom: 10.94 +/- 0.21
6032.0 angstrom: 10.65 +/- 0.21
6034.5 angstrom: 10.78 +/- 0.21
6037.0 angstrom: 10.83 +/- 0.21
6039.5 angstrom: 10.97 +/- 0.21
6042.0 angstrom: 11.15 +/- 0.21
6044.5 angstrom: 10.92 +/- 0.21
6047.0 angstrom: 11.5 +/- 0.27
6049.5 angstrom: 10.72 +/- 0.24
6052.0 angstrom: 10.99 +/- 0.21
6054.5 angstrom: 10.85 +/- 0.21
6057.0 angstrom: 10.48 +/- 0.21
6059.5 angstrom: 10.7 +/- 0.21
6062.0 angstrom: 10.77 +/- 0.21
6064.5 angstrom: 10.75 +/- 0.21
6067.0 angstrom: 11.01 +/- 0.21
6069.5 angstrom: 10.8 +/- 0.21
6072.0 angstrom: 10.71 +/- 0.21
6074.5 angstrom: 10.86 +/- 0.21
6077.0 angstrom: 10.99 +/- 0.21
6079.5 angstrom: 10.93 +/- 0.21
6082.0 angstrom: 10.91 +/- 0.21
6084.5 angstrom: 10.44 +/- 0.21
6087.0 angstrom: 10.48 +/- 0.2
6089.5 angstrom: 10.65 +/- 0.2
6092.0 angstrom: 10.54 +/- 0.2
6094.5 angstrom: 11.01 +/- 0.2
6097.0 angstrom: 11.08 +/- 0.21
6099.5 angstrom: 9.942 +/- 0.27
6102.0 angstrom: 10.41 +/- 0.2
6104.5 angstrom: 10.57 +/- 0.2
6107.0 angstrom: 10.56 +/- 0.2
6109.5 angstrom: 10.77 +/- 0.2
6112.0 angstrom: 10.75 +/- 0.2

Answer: 0.35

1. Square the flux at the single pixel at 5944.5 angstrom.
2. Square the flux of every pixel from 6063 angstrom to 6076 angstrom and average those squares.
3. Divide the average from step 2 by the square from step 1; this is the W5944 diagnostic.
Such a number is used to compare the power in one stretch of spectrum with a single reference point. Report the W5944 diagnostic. 0.94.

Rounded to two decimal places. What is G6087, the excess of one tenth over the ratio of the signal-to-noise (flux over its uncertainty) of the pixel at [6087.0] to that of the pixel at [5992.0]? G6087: -0.93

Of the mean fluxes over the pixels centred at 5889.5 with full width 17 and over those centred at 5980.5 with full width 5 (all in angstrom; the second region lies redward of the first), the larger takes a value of 11.0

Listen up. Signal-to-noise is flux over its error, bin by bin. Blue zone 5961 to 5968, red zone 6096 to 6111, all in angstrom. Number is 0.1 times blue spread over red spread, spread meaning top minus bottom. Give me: 0.01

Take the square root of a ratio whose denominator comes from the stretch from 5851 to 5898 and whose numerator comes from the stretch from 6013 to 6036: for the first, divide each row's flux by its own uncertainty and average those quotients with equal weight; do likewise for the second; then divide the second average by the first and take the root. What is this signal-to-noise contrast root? 1.04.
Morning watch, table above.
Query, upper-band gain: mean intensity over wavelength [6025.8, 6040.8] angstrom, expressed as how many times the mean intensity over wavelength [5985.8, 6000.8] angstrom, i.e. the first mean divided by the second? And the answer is 0.99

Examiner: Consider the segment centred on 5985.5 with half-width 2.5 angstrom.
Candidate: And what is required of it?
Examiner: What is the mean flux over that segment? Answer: 10.83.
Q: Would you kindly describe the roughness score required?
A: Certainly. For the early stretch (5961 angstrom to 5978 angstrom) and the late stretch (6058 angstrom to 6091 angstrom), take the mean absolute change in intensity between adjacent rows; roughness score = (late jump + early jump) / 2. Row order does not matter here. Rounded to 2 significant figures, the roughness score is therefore 0.16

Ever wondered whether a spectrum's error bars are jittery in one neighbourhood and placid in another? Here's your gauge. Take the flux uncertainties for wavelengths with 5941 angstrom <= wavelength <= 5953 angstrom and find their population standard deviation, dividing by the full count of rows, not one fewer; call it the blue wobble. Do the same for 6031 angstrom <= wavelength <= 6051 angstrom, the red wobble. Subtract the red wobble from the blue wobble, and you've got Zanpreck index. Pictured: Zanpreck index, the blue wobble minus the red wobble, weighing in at -0.017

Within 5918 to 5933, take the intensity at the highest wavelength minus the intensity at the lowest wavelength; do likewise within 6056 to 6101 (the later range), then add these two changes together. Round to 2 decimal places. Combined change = -0.48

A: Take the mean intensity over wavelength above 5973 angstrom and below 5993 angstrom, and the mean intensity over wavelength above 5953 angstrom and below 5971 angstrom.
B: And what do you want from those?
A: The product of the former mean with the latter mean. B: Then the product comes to 120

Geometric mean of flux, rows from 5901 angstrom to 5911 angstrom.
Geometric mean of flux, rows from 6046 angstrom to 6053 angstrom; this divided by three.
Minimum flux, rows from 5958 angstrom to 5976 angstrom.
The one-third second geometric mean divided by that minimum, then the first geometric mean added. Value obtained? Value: 11.5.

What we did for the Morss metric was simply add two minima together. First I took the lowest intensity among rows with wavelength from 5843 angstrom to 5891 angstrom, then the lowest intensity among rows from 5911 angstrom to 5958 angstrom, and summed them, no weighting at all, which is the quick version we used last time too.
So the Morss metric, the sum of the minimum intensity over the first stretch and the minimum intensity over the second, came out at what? 20.7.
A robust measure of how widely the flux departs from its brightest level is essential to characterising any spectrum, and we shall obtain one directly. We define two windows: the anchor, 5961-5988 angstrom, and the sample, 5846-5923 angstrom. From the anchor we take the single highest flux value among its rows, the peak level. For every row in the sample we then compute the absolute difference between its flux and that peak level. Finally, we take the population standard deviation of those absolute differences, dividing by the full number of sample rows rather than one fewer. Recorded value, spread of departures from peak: 0.319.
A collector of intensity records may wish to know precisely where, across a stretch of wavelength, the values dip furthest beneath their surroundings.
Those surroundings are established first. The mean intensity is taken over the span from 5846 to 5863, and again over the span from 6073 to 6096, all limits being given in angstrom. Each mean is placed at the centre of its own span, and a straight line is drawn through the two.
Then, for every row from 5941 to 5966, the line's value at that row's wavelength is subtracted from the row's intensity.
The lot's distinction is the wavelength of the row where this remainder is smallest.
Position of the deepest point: 5949.5 angstrom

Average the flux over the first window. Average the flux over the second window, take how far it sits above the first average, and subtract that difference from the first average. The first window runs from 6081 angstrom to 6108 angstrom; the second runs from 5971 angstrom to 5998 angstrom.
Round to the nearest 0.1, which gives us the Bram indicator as 10.2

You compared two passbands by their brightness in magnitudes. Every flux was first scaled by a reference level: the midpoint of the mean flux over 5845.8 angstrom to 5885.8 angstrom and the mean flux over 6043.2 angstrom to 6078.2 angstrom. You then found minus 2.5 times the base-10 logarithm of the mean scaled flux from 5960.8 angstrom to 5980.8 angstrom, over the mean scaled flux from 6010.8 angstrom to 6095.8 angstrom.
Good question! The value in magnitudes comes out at -0.013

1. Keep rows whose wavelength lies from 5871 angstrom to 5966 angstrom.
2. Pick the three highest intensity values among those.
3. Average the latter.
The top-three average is 11.6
